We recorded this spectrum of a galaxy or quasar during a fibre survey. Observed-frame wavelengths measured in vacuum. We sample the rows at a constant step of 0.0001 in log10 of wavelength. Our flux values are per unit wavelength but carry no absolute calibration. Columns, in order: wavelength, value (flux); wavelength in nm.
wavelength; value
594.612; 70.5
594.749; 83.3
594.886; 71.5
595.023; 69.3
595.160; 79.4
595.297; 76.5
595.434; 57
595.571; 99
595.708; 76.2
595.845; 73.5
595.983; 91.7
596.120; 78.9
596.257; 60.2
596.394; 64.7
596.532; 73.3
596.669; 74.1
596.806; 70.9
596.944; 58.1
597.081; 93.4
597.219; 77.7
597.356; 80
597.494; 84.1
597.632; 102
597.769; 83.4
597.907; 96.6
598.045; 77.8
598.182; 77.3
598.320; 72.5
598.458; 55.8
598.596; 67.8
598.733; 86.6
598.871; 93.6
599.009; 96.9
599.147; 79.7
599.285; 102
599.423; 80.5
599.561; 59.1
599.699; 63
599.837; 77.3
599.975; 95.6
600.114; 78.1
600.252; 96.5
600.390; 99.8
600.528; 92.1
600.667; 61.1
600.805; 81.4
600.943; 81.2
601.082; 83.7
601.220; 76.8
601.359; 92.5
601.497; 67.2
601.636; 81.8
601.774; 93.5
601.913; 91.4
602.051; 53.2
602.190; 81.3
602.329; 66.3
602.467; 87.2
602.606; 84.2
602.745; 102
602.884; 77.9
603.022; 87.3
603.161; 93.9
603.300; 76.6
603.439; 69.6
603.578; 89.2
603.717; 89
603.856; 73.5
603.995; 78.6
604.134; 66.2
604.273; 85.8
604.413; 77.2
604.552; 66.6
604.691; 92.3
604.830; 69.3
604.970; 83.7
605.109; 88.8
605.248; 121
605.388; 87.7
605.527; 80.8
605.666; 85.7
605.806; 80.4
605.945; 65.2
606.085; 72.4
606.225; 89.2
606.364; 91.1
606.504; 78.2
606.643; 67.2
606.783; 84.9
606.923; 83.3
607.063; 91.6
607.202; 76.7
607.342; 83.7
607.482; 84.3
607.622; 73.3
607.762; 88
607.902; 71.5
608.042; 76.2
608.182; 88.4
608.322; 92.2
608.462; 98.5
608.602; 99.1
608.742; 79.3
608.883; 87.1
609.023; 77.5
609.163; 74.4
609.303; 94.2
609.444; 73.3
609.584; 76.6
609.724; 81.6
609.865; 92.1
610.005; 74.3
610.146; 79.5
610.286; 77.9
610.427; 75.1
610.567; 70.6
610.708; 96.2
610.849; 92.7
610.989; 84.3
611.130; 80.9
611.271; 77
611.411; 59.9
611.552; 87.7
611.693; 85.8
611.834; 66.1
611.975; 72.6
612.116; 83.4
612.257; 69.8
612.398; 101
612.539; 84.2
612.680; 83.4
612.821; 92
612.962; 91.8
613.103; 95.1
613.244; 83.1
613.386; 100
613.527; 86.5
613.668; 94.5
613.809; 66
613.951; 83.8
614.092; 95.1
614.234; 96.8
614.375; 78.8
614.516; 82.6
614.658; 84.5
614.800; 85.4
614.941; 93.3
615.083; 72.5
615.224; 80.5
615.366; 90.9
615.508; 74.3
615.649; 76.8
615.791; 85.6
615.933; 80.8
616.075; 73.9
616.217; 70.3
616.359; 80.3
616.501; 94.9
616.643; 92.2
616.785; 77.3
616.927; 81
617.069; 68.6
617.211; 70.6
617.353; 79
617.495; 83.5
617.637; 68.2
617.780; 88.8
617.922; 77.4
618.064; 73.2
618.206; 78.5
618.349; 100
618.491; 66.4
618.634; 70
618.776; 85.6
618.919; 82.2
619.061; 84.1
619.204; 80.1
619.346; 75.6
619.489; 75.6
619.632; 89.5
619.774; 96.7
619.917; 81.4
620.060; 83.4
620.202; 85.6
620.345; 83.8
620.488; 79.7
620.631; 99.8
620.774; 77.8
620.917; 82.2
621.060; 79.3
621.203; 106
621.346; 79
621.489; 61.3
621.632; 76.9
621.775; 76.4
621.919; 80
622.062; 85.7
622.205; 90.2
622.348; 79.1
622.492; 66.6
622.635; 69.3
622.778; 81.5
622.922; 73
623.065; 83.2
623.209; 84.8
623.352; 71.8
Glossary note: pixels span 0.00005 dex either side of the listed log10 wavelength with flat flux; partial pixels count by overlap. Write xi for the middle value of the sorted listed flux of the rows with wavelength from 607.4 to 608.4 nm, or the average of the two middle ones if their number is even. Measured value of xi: 84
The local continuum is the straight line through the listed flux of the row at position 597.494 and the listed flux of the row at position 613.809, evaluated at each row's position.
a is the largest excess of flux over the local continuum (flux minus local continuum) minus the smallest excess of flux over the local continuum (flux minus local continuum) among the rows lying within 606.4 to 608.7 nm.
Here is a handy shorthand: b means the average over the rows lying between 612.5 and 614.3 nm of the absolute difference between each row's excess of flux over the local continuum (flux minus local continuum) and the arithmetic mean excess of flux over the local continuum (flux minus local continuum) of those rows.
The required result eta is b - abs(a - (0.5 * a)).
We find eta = -10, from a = 34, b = 7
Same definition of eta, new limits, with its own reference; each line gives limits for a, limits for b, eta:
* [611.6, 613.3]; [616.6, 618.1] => -12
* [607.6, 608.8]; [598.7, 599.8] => -2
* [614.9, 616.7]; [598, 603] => -2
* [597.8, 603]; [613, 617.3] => -18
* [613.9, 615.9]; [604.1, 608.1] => -3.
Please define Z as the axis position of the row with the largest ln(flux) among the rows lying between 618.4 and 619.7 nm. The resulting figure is 619.632 nm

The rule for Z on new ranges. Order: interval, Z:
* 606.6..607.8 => 607.063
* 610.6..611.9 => 610.708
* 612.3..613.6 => 612.398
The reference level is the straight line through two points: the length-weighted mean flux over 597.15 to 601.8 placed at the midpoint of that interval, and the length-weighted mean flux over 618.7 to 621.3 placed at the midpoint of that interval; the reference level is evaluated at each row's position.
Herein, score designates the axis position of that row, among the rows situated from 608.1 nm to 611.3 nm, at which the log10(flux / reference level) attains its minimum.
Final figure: 610.567 nm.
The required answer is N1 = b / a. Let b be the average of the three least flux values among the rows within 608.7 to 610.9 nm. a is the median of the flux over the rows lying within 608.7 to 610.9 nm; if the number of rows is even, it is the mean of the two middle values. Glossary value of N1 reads 0.93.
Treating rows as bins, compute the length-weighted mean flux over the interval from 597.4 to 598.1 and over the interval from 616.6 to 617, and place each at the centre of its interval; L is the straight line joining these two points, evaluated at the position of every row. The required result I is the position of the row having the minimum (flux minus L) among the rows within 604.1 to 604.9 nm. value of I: 604.134 nm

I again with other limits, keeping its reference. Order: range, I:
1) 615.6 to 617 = 616.217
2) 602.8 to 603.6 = 603.439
